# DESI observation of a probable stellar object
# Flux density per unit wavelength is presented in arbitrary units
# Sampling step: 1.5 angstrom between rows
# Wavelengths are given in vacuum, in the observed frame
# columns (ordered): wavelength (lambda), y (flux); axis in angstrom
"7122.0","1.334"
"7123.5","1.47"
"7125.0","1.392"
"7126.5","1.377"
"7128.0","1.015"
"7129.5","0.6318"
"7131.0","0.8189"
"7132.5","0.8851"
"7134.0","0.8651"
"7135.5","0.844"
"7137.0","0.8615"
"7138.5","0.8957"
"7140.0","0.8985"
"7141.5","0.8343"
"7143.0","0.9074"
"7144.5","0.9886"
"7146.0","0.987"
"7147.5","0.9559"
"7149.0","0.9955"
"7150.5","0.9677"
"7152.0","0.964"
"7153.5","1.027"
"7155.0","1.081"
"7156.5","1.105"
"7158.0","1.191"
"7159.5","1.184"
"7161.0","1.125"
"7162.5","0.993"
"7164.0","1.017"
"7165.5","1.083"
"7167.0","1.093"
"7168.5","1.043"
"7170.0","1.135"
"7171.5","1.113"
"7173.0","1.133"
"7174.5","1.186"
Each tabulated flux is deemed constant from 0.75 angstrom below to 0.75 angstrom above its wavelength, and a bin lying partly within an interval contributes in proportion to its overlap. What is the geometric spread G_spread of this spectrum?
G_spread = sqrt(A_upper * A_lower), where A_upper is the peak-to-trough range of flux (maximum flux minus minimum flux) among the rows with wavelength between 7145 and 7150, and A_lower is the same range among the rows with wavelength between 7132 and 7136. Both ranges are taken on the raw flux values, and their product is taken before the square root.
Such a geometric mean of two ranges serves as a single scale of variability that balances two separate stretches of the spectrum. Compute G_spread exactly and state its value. 0.04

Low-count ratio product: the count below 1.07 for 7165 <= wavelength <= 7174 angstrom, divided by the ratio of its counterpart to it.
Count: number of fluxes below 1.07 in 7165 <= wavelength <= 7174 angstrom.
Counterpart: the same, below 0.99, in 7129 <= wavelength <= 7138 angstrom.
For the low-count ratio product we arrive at 0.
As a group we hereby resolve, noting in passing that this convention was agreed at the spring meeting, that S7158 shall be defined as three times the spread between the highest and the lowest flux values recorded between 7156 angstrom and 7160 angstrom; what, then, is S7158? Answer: 0.3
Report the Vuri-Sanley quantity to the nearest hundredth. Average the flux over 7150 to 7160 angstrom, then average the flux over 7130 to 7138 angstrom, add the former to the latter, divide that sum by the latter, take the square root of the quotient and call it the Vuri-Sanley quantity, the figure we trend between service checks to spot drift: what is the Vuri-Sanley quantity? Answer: 1.50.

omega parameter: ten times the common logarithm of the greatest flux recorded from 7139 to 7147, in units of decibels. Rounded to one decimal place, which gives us 0.0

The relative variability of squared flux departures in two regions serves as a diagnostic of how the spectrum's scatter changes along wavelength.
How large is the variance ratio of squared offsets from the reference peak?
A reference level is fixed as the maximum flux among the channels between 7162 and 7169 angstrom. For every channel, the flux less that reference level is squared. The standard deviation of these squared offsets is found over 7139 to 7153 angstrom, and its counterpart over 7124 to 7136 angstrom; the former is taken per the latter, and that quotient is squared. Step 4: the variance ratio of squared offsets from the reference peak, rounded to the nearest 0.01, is 0.10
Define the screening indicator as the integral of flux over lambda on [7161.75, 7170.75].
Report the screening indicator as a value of 9.5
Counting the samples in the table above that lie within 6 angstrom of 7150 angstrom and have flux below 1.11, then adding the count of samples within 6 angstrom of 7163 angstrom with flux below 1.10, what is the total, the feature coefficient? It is 13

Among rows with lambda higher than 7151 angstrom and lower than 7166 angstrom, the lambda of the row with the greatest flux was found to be 7158.0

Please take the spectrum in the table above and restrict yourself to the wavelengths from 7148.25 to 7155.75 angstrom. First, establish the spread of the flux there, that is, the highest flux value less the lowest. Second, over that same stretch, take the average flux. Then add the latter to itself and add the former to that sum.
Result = 2.1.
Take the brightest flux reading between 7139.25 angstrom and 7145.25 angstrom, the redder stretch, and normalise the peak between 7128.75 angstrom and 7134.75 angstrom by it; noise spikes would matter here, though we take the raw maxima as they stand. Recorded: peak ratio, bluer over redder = 0.90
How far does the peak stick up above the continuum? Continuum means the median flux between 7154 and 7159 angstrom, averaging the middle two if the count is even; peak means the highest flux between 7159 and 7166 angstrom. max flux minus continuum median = 0.08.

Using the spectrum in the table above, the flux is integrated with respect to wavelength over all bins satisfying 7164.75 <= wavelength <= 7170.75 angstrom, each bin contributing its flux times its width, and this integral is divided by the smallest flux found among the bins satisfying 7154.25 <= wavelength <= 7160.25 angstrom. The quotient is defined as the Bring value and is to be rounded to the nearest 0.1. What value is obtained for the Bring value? 6.0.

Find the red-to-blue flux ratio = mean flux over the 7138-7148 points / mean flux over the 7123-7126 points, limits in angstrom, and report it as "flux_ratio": 0.65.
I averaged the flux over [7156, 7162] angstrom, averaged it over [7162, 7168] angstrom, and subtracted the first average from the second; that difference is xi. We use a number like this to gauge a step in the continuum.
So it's -0.10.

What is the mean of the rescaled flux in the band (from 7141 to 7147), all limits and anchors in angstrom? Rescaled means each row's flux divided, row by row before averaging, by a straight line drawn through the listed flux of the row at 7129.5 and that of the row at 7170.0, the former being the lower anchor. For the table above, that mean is 1.15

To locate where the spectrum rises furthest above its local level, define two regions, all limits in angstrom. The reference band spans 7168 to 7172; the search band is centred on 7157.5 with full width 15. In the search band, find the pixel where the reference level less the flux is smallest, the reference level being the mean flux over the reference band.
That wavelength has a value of 7158.0 angstrom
